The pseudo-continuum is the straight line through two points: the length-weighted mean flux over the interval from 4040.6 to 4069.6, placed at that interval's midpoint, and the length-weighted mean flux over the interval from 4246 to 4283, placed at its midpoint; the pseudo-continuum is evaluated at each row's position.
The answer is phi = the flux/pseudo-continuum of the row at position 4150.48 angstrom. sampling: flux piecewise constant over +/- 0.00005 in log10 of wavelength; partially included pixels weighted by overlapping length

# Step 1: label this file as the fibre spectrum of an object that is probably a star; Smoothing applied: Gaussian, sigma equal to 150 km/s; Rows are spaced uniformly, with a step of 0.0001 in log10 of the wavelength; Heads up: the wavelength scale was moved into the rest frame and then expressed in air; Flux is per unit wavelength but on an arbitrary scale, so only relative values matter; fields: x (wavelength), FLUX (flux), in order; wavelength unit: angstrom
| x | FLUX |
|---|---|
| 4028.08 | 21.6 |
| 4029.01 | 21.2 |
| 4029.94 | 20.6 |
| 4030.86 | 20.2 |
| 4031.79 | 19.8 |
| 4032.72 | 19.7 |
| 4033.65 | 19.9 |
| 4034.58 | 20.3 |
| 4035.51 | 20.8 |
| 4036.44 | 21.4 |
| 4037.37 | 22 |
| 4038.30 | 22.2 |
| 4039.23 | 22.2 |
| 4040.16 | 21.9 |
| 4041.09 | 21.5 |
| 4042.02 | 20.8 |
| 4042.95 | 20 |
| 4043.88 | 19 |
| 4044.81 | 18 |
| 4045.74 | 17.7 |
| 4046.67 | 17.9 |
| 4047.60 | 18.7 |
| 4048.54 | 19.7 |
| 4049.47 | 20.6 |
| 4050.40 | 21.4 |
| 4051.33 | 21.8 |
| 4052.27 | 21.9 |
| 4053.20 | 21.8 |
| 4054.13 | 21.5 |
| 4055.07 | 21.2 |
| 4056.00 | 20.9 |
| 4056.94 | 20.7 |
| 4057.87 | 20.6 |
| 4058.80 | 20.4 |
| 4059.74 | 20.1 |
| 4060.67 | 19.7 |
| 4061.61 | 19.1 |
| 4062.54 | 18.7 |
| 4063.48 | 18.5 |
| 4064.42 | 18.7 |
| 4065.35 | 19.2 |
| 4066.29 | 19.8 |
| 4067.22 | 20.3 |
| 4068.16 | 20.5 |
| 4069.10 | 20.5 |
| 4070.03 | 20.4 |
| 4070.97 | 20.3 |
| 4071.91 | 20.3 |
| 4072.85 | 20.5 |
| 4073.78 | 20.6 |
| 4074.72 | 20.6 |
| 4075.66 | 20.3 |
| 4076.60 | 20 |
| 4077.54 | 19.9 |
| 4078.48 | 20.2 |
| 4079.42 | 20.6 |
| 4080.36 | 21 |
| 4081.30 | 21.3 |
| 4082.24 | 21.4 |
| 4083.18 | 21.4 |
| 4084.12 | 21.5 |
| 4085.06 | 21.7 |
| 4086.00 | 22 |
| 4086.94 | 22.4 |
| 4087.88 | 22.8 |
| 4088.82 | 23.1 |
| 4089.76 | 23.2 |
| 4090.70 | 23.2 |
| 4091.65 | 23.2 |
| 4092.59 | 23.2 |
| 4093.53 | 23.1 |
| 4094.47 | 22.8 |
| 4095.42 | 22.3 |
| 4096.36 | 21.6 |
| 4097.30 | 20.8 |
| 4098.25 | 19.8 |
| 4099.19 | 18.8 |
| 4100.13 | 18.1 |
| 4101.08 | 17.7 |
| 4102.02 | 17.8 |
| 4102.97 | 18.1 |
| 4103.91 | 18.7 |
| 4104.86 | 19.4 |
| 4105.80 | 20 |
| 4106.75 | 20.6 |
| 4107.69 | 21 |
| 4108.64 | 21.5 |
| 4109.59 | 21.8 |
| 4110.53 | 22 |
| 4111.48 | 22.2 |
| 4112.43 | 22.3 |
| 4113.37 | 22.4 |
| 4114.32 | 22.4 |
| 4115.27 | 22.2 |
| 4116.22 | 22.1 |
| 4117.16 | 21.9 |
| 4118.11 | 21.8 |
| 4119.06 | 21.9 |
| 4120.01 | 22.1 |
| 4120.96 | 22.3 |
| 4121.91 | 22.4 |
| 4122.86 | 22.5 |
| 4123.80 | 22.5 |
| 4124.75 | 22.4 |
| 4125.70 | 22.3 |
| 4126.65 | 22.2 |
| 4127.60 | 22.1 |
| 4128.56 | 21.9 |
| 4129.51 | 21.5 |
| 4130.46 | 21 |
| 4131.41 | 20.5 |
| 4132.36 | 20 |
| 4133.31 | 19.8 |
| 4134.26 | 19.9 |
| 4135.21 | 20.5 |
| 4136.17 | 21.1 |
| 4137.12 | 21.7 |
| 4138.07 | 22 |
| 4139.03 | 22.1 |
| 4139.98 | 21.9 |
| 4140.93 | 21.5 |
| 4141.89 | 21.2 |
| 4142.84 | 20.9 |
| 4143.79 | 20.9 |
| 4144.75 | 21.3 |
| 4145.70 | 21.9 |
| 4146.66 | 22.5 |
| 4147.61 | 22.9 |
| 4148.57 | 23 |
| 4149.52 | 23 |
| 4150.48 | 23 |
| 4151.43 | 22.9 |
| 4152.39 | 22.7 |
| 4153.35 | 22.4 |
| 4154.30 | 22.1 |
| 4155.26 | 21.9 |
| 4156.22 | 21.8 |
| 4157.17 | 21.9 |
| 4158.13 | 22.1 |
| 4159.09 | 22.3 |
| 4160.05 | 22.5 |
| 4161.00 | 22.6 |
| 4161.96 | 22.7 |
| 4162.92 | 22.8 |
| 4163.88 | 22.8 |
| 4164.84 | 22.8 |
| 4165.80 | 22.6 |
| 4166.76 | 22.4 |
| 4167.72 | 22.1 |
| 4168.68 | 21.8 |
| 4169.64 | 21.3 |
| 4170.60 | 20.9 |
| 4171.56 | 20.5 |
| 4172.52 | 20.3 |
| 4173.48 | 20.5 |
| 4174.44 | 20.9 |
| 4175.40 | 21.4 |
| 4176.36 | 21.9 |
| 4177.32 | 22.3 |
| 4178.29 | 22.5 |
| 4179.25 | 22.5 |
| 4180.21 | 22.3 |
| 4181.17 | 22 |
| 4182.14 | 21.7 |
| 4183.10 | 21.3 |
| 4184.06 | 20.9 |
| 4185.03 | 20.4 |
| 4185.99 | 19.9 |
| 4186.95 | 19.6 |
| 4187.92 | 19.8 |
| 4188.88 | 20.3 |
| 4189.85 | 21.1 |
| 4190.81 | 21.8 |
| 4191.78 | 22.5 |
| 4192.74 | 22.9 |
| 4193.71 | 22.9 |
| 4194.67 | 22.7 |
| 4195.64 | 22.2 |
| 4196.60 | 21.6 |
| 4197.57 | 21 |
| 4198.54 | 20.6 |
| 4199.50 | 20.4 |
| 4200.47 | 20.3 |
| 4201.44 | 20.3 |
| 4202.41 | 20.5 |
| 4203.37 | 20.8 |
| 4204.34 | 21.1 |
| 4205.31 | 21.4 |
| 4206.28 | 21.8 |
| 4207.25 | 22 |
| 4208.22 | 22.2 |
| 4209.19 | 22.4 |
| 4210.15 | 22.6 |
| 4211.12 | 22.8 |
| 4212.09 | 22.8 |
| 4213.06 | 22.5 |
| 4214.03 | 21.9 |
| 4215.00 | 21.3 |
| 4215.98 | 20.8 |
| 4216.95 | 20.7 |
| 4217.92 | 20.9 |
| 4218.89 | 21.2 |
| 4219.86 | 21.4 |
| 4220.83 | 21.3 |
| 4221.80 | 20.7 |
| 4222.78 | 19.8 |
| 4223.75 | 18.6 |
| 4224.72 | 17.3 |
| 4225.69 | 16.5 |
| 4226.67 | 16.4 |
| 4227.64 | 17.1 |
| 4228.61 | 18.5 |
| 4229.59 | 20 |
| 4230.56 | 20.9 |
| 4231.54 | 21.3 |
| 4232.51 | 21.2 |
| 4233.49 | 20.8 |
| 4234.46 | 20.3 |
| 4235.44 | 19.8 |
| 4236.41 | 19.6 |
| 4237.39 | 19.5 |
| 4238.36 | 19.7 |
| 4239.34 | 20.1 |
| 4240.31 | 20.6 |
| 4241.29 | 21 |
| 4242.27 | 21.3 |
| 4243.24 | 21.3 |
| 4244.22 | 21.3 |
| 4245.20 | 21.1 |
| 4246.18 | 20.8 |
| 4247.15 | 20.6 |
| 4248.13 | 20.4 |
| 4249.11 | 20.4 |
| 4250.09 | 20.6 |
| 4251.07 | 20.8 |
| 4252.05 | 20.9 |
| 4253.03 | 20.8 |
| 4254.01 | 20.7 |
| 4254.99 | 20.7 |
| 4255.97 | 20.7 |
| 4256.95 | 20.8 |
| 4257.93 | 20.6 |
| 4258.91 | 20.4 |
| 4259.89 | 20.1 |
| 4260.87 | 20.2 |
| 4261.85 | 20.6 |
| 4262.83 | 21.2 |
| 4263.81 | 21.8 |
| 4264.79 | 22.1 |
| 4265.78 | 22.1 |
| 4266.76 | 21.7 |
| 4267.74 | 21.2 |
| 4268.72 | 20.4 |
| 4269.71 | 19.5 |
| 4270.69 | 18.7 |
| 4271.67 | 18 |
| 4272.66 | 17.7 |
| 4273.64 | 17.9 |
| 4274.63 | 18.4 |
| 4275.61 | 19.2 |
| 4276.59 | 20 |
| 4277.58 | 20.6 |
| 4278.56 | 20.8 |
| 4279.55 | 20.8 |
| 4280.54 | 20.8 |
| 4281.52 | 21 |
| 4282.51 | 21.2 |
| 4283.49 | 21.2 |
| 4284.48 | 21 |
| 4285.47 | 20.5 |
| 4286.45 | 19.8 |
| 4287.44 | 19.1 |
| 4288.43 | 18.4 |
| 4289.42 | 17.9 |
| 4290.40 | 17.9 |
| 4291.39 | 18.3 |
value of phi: 1.14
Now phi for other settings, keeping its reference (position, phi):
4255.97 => 1.02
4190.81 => 1.08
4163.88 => 1.13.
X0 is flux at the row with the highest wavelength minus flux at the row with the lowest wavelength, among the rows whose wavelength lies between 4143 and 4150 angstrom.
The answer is 2.1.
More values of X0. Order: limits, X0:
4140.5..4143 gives -0.6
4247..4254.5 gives 0.1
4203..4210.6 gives 1.8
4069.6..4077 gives -0.4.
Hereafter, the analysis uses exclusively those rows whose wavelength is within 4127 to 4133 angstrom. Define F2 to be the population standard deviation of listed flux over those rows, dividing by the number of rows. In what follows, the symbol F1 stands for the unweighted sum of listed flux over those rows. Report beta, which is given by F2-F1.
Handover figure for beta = -126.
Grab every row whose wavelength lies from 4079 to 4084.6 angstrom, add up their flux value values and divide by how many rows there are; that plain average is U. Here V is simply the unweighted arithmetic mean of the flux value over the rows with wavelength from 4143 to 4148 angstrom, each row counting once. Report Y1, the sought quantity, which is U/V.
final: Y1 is 0.97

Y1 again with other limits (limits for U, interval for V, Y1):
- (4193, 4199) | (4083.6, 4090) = 0.98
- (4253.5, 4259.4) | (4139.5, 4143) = 0.97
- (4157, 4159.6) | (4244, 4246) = 1.04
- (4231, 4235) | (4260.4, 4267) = 0.98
